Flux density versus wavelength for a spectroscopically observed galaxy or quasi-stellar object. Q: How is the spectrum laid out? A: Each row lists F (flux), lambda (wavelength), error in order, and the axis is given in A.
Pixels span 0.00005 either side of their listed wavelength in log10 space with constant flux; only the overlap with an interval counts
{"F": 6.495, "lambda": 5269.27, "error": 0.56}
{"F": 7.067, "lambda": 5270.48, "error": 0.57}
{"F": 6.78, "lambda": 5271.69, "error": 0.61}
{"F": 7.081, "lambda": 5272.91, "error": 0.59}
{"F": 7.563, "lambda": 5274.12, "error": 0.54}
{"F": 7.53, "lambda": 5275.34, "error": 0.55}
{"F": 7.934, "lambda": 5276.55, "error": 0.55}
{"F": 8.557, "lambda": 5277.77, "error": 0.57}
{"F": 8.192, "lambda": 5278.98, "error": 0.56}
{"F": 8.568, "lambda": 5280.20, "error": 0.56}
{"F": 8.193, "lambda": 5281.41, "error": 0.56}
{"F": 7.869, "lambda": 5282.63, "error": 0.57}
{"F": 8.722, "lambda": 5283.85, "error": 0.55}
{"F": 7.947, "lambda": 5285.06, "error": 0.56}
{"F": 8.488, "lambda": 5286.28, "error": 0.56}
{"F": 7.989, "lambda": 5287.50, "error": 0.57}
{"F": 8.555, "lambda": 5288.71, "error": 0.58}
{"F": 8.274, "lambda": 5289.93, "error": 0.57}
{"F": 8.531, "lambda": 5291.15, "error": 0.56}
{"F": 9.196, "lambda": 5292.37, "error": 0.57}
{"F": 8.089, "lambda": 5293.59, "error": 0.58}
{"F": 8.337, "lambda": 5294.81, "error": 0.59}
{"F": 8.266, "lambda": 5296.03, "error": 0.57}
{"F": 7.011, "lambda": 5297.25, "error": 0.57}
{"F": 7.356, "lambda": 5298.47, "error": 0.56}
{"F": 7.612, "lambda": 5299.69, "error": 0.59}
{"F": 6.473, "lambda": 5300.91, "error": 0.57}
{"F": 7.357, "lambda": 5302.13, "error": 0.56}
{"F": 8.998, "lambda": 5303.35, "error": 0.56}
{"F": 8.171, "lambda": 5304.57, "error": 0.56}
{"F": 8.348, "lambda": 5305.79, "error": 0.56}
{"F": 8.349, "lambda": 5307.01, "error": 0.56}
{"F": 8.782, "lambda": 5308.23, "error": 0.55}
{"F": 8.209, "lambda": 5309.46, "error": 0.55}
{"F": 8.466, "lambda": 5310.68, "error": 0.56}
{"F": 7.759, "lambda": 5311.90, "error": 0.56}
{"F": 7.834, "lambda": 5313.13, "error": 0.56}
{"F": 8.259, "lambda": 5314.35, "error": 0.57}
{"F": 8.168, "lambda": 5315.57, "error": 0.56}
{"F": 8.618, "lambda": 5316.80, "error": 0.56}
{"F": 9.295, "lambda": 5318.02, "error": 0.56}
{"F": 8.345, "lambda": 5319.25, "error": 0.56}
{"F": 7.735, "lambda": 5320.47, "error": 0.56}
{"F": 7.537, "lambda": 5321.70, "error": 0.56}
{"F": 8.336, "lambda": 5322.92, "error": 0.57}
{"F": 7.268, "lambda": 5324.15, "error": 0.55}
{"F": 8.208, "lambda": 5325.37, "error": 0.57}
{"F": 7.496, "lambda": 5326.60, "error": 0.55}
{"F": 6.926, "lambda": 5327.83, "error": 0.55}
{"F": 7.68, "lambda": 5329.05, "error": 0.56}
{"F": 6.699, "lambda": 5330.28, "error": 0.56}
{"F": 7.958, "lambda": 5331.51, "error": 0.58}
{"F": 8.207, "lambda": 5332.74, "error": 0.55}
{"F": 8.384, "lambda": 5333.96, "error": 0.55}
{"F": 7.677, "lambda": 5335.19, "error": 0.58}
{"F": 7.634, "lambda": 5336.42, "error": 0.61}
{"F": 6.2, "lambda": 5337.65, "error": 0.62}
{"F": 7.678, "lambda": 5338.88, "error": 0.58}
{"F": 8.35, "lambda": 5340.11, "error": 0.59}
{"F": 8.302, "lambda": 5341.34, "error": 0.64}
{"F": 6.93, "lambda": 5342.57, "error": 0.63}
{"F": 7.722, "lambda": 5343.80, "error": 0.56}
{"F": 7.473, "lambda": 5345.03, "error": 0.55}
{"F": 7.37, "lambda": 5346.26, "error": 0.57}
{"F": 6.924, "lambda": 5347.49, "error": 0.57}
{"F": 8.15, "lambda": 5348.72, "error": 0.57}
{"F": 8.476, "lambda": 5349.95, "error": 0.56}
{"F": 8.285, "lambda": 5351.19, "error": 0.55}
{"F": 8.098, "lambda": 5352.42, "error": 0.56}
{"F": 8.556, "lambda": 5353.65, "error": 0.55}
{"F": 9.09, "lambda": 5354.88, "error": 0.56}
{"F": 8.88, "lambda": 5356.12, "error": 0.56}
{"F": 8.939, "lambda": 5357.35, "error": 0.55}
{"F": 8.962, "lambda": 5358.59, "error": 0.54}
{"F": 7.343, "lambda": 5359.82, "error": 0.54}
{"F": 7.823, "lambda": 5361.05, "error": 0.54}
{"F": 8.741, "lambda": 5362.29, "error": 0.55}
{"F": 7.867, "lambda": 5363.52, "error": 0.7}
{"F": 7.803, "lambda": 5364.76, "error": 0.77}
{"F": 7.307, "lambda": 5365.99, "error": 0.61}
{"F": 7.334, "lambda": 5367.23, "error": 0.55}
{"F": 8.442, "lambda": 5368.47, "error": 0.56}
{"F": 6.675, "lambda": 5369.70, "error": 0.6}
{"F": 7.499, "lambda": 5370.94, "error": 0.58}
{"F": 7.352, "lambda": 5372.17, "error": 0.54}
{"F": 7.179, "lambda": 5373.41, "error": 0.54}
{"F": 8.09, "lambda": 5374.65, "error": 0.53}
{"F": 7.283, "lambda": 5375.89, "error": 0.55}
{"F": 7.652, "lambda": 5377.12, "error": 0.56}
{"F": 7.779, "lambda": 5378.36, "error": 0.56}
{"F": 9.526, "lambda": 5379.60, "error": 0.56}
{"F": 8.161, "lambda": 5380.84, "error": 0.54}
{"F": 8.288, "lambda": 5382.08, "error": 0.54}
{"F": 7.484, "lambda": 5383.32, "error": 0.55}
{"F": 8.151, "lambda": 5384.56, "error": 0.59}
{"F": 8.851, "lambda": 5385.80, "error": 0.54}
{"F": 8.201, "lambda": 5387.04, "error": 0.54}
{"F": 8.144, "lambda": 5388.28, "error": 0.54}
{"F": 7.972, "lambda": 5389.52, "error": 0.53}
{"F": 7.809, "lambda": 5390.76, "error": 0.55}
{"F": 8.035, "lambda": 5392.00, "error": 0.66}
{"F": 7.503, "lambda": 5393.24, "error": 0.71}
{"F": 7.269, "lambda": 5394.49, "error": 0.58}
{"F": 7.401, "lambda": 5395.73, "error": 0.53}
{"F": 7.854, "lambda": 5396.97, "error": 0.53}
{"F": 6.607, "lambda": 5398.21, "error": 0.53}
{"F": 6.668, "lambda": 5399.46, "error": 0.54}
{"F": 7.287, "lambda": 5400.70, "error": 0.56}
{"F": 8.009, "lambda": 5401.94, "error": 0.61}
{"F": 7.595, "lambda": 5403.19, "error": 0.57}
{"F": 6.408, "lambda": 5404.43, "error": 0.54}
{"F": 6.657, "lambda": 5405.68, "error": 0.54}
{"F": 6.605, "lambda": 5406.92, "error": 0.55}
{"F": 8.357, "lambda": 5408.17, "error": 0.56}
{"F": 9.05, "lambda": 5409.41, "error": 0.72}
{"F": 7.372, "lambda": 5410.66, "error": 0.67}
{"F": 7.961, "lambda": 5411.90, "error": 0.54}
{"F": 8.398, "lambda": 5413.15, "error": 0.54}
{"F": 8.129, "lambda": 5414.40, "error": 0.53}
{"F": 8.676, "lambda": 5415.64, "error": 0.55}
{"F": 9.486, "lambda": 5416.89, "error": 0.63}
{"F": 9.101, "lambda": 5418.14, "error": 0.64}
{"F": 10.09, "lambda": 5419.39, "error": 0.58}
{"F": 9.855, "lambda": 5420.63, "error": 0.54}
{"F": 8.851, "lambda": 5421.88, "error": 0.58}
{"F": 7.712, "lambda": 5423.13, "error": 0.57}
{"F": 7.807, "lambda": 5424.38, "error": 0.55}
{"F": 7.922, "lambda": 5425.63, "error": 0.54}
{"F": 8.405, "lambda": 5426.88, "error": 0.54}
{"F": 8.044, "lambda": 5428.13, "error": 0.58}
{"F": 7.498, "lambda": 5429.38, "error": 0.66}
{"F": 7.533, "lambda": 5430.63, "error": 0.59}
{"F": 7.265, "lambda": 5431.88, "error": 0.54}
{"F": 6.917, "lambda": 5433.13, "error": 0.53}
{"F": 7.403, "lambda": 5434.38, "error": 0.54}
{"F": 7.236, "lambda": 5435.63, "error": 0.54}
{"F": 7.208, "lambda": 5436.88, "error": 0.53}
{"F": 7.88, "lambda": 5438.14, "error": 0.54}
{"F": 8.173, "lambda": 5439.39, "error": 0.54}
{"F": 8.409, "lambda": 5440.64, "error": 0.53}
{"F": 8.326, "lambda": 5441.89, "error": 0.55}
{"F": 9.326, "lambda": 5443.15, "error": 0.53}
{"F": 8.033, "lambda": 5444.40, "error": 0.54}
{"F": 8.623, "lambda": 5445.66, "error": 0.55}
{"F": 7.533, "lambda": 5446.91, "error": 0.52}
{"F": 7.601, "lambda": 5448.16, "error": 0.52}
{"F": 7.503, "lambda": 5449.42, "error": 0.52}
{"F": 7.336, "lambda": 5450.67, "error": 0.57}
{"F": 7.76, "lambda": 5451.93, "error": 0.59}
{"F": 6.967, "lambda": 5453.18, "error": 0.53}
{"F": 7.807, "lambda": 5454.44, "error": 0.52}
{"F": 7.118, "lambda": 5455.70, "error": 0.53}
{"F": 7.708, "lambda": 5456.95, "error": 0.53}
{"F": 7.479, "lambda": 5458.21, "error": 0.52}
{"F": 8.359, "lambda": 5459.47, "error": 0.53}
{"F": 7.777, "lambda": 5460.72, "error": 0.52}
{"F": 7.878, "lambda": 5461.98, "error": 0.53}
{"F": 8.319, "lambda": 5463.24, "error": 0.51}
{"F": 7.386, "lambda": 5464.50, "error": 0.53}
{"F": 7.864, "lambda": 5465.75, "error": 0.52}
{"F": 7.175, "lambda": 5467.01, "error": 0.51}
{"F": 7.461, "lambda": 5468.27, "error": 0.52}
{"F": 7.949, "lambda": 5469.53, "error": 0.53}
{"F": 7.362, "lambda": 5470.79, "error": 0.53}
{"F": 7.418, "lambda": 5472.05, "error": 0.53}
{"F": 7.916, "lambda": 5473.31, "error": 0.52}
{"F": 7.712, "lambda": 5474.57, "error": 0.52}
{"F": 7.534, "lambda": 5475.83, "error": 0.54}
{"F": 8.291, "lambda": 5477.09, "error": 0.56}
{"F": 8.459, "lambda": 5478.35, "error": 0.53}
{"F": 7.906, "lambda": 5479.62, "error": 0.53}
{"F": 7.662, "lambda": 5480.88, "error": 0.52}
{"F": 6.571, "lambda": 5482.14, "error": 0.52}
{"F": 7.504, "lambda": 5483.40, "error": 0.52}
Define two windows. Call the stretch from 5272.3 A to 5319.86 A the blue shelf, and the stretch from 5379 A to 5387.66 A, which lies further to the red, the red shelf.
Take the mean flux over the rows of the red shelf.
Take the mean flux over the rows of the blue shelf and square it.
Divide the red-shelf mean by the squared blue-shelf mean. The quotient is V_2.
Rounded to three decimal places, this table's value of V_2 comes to 0.127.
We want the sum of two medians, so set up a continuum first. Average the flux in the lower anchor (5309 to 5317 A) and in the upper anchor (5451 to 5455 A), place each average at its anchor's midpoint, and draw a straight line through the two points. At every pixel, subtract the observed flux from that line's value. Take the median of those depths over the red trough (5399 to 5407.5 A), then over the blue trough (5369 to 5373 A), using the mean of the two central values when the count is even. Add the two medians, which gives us 1.6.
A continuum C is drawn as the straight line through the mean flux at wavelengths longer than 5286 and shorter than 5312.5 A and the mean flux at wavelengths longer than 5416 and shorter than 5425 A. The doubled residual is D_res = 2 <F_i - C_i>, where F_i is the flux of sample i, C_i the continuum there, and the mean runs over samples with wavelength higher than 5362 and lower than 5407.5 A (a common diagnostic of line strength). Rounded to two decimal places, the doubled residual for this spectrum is -2.13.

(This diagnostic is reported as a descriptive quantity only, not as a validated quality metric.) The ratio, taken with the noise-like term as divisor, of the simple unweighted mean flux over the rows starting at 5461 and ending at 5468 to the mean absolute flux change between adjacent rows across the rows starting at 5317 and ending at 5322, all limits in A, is 13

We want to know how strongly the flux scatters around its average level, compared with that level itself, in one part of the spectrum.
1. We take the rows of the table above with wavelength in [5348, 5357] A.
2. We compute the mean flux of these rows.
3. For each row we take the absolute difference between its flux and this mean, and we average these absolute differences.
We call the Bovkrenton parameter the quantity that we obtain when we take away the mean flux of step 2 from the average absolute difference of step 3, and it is -8.2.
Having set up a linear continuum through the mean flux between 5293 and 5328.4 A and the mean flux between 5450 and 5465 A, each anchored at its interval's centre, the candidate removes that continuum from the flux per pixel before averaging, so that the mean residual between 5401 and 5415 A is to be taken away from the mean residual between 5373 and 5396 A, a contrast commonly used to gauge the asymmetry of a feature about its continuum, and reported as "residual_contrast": 0.2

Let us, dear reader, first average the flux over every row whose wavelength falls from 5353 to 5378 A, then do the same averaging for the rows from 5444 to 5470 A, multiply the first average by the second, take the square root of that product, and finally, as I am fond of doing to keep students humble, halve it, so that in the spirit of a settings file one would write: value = 3.91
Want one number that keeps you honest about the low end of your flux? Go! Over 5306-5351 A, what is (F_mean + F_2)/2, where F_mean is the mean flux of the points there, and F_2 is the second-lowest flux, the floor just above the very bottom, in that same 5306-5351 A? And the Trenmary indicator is 7.29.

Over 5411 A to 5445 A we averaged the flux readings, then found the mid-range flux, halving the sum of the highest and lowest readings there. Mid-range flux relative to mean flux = 1.04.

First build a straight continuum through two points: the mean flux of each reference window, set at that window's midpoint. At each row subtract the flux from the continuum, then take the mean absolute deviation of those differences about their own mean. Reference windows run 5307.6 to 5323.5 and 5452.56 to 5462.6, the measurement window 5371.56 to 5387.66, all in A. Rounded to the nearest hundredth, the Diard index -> 0.51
